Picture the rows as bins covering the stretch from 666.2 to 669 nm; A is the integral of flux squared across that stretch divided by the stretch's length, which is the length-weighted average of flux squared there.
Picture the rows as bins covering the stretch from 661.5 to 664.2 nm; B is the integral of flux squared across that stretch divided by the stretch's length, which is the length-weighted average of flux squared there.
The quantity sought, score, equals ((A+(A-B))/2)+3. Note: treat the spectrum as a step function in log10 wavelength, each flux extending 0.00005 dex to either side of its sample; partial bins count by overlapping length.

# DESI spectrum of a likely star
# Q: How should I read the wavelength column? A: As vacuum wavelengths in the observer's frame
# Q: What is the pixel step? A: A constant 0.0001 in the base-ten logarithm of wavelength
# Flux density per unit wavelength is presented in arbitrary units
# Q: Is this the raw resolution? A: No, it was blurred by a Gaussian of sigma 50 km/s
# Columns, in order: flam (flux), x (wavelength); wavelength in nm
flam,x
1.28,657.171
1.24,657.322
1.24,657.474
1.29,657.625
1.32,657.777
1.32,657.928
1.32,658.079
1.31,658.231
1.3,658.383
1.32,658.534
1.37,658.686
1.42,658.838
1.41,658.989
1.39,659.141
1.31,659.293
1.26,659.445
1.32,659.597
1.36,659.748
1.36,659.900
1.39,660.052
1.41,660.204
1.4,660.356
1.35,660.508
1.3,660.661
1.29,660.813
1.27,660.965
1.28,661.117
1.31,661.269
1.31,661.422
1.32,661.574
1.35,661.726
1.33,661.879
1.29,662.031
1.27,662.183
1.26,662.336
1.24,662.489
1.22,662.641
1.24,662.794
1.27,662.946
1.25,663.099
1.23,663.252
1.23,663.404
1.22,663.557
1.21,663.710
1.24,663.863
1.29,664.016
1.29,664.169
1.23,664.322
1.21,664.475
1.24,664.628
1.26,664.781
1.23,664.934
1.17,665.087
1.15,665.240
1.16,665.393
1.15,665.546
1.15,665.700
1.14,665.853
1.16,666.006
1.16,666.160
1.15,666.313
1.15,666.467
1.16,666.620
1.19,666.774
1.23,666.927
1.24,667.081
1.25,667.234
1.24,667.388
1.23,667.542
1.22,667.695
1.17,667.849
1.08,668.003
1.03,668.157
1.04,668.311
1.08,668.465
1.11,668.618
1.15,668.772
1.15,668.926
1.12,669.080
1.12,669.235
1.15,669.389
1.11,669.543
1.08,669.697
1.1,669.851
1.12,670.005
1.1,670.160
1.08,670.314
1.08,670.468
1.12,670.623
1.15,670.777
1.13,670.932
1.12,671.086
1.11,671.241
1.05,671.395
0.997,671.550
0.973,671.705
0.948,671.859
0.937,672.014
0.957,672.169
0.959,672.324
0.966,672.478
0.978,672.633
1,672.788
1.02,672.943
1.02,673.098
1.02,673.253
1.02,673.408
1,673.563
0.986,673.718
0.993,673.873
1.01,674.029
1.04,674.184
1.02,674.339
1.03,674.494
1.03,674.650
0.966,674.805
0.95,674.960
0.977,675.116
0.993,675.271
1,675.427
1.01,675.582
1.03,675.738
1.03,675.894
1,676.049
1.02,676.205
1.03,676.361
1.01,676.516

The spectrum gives 3.6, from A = 1.3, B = 1.60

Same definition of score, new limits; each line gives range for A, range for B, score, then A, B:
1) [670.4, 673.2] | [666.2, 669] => 3.4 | 1.1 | 1.35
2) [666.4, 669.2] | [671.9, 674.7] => 3.8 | 1.3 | 1.00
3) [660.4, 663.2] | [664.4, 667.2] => 4.0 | 1.7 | 1.40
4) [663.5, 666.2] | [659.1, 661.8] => 3.6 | 1.5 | 1.77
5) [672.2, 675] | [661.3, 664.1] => 3.2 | 1.0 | 1.60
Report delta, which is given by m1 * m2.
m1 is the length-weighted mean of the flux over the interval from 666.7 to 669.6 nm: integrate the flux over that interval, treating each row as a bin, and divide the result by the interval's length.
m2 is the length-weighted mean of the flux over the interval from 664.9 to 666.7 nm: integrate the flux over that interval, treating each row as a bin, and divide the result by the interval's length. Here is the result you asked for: 1.34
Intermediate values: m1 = 1.15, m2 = 1.2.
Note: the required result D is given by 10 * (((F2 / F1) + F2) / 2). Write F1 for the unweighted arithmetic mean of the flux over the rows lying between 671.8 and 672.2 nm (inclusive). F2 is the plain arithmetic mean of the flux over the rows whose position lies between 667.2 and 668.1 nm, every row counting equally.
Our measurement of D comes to 12.3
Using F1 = 0.9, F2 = 1.20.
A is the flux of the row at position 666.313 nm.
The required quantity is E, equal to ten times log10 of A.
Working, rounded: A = 1.15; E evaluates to 0.6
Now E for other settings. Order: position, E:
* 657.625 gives 1.1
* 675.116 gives -0.1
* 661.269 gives 1.2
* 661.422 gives 1.2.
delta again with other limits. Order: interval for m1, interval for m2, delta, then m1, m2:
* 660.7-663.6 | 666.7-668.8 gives 1.48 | 1.27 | 1.2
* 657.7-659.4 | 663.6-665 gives 1.67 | 1.34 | 1.2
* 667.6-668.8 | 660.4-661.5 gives 1.45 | 1.11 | 1.3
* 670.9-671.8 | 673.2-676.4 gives 1.07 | 1.06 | 1.0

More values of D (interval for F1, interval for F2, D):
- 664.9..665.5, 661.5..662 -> 12.3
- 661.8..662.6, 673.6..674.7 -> 9.1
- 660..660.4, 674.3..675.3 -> 8.5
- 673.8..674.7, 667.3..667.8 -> 12.2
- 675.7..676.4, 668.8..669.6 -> 11.2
